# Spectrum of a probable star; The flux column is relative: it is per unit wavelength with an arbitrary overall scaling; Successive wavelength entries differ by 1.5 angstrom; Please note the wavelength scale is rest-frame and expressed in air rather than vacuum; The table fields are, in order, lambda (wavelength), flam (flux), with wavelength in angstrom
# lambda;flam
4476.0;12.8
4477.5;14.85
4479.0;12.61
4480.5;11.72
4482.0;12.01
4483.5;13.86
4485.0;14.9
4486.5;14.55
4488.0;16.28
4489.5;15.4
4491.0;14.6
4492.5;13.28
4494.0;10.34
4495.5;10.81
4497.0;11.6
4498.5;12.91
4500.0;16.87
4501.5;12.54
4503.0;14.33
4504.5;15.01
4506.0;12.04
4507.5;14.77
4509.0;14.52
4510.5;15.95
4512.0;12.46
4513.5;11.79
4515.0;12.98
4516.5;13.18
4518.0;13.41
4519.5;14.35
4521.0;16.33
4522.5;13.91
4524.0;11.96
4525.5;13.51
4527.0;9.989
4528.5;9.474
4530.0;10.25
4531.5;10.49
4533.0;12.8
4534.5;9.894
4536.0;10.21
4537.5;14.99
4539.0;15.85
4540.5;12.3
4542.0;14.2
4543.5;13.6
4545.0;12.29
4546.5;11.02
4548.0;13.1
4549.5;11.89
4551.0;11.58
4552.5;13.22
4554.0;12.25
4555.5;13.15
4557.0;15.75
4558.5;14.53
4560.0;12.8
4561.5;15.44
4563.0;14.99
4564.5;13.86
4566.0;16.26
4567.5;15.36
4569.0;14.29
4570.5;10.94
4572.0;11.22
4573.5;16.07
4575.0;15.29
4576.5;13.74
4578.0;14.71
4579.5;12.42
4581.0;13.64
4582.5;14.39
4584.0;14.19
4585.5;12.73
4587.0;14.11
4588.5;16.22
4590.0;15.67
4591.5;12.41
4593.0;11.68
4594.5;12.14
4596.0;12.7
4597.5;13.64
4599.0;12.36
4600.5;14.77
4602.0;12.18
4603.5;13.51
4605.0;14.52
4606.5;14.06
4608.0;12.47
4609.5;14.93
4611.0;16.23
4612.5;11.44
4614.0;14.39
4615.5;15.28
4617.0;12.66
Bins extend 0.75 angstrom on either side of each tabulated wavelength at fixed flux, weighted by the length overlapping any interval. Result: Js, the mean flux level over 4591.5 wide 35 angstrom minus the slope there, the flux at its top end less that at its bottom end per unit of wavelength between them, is 13.7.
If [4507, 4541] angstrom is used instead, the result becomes 12.9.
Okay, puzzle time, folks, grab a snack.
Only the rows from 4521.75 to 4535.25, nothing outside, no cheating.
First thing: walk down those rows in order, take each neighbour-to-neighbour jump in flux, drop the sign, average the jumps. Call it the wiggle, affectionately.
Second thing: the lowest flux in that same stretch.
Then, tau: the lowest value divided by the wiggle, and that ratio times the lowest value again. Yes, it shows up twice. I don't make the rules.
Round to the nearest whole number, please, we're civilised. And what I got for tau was 52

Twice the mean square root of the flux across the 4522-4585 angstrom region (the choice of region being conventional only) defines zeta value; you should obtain 7.23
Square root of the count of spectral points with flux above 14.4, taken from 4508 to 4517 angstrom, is 1.4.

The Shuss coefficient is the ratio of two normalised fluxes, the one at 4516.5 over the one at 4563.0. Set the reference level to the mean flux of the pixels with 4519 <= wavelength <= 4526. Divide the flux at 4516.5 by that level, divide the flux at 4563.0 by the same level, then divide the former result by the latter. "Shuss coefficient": 0.88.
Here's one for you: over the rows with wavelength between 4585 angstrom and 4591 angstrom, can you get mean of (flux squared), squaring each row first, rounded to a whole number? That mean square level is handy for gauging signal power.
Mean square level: 217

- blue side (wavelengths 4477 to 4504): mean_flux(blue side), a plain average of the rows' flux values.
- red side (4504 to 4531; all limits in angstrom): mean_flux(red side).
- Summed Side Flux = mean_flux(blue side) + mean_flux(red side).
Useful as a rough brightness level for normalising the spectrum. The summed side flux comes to 26.6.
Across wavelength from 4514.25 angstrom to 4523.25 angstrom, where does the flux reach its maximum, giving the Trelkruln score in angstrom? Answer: 4521.0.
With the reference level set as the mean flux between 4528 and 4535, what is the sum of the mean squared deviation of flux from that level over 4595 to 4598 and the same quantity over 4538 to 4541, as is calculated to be 22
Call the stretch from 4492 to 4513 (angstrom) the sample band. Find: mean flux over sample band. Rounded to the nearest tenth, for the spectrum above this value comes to 13.4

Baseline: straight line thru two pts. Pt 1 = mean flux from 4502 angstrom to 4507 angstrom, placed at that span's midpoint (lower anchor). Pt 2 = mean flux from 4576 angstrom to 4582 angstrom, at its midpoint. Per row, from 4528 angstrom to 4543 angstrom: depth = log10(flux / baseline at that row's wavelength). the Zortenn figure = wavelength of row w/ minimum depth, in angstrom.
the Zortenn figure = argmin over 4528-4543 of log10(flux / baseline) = 4528.5 angstrom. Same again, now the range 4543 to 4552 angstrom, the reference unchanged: 4546.5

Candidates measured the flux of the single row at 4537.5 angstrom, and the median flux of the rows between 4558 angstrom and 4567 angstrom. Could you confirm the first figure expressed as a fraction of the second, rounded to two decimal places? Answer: 1.02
